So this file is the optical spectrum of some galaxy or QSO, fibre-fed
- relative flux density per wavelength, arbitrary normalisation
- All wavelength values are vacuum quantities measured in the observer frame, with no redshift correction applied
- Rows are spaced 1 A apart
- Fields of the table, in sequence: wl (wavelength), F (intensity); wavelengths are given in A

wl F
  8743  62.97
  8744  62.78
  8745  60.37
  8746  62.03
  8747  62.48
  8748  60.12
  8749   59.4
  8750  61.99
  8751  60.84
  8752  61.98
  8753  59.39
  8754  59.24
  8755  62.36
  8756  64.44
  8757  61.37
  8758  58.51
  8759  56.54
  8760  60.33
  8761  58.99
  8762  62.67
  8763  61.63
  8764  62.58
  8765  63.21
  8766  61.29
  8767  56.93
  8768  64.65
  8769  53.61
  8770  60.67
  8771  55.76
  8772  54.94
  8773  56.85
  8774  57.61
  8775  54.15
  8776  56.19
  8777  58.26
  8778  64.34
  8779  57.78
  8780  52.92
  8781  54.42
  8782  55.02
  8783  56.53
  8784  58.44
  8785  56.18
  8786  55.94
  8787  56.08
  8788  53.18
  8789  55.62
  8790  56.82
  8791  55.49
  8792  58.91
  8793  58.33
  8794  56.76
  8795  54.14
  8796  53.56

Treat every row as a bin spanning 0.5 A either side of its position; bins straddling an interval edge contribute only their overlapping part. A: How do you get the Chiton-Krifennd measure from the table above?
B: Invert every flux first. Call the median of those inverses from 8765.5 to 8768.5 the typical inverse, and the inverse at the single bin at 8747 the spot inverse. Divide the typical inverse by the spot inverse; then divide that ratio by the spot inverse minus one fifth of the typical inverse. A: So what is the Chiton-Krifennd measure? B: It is 80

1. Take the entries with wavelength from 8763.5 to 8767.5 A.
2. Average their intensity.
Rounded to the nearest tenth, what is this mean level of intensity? 61.0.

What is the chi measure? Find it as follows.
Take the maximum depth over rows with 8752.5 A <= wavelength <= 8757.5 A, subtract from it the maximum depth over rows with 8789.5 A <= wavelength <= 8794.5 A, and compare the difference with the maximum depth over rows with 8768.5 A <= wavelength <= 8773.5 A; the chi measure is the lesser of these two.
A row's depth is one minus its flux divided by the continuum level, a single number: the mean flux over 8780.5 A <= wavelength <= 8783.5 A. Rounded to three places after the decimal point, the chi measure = -0.068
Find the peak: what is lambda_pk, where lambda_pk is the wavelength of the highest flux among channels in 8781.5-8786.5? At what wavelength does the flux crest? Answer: 8784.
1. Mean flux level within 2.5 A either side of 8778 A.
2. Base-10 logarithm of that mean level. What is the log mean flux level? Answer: 1.76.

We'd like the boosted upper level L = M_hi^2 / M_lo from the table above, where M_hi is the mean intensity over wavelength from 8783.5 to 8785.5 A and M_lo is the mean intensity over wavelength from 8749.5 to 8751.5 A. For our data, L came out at 53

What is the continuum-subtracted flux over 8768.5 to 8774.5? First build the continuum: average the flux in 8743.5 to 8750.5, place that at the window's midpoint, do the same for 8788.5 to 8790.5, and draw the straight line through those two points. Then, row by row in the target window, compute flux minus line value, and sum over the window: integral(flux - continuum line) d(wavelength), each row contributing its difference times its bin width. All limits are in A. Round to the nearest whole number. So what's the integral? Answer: -11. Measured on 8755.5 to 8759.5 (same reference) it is 1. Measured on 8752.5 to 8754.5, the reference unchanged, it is -2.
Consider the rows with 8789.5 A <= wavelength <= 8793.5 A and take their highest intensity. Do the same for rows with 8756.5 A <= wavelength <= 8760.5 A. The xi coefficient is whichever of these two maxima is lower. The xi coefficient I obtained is 58.9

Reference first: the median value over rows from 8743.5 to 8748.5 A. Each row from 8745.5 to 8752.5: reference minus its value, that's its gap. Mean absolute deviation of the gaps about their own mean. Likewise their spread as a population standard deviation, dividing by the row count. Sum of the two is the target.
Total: 2.1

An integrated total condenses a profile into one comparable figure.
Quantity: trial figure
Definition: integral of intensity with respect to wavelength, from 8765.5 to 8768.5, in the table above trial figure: 183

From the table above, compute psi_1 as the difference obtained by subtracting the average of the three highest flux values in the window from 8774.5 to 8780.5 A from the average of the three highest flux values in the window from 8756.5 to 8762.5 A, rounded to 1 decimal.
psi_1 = 1.3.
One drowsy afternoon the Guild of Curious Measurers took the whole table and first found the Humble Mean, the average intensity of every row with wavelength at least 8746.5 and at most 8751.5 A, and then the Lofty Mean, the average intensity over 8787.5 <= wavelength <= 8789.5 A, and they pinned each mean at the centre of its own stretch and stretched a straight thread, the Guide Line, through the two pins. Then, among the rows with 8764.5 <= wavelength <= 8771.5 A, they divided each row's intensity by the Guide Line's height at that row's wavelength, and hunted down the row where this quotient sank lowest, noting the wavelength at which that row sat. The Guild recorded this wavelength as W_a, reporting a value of 8769 A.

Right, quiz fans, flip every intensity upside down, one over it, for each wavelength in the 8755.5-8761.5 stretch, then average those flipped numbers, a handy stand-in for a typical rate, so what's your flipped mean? 0.0167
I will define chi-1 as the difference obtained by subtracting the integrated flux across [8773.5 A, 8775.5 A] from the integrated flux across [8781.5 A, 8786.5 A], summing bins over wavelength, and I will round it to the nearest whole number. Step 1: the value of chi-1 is 170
